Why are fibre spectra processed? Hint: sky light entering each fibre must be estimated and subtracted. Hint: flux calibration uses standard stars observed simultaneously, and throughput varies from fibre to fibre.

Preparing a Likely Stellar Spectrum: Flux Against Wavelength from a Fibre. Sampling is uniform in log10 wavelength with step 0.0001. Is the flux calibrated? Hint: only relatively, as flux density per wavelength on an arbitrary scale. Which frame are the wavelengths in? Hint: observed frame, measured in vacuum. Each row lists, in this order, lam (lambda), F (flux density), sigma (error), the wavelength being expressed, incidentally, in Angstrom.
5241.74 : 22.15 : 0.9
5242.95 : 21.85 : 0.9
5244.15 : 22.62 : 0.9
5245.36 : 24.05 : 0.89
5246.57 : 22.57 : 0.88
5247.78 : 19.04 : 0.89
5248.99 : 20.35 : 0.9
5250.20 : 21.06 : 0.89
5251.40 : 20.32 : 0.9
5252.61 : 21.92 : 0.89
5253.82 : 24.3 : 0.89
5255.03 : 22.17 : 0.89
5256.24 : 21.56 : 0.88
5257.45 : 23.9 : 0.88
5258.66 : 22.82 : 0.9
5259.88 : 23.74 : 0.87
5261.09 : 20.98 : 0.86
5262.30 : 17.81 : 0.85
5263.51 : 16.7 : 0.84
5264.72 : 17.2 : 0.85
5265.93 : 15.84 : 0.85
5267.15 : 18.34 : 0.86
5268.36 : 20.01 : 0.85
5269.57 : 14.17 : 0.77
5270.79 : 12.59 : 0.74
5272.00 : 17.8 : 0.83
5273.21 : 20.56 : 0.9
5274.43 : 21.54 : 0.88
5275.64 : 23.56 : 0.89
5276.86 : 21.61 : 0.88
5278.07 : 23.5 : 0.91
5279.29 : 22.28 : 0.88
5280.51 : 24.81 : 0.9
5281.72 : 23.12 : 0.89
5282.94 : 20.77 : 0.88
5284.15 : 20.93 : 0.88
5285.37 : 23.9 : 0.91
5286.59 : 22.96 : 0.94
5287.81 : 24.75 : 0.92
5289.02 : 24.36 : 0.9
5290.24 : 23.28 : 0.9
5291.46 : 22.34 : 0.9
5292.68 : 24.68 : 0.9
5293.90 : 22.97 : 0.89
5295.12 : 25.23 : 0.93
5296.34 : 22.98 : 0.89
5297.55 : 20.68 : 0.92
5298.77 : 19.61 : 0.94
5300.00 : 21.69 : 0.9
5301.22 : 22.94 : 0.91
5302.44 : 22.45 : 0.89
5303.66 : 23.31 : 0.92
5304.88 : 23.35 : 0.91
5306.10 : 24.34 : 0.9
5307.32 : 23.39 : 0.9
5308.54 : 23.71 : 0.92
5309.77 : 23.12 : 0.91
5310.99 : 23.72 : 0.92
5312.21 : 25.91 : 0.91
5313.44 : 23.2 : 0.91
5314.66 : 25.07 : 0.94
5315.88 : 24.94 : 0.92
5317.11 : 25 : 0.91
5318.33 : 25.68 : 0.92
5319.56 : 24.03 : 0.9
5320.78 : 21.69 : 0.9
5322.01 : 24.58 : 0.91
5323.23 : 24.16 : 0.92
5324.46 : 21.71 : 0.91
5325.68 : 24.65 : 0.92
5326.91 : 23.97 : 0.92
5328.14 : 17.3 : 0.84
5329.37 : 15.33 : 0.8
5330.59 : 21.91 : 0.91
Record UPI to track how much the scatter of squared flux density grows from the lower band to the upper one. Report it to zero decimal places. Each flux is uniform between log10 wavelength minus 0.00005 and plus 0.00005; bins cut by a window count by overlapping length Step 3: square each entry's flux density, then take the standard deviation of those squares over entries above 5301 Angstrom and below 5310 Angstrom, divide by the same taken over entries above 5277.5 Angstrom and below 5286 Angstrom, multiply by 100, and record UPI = 38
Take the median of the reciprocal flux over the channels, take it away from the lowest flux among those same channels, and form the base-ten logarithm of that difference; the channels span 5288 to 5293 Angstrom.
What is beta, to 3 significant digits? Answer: 1.35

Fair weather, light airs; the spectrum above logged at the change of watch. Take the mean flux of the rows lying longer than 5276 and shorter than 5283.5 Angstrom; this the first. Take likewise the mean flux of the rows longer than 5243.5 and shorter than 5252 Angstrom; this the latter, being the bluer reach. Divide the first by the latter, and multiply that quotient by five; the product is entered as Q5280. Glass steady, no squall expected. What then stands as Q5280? 5.29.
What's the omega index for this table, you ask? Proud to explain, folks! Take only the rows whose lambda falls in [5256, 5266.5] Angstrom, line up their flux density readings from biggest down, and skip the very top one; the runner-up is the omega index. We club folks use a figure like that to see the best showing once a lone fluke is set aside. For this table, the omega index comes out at 23.74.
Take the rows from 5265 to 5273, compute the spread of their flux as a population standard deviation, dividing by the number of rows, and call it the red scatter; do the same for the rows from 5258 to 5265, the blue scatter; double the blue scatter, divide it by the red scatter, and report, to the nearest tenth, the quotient 2.2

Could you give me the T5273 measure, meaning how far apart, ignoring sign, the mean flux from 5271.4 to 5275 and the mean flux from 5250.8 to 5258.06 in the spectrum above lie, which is 2.4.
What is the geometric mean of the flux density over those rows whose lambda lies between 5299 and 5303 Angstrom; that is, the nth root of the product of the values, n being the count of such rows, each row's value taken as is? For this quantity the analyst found 22.4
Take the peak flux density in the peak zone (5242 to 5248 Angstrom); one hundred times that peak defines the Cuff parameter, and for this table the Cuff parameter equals 2405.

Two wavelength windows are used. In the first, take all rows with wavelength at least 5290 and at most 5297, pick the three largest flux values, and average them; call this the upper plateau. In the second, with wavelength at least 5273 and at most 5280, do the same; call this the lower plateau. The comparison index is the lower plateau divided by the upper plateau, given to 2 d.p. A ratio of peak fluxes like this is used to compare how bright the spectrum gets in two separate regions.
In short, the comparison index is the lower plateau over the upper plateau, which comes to 0.95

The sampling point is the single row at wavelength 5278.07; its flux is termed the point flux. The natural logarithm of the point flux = 3.16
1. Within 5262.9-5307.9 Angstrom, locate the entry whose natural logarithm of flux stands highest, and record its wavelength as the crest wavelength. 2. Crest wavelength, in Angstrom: 5295.12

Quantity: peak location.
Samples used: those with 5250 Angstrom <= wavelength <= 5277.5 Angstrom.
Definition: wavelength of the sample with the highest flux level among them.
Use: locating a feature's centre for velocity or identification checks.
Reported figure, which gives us 5253.82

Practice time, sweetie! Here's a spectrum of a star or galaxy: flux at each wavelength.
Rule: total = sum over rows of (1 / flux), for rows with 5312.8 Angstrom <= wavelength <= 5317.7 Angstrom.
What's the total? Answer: 0.163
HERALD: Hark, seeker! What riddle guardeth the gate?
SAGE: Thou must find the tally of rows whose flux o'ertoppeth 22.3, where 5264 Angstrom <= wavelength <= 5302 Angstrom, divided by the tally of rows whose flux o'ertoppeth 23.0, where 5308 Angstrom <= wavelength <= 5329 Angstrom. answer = 1.1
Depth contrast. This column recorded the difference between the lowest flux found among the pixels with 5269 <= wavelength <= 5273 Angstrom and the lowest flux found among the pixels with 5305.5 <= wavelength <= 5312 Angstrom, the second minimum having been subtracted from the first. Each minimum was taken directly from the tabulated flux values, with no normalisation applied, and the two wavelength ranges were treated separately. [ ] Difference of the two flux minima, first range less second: -11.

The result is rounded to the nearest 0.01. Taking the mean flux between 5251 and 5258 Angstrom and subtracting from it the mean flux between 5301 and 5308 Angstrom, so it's -0.94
